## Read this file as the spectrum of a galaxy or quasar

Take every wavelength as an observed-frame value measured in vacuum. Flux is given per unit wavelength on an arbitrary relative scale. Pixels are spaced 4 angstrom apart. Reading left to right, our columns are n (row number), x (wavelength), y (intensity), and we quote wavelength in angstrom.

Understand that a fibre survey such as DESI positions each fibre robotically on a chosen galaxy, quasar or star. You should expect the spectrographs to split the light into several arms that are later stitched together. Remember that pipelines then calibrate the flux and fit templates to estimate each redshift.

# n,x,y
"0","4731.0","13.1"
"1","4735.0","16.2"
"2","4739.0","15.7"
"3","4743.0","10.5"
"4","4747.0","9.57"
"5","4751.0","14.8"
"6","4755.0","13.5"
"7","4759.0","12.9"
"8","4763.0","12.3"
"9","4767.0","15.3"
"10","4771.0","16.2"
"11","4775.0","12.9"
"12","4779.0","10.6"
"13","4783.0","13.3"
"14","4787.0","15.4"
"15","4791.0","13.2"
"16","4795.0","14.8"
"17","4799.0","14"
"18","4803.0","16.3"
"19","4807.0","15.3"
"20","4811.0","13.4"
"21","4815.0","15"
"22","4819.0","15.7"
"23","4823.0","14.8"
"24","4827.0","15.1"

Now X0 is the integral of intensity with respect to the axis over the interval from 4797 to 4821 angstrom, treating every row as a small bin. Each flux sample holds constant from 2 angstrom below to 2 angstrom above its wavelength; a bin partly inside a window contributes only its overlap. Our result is 358.8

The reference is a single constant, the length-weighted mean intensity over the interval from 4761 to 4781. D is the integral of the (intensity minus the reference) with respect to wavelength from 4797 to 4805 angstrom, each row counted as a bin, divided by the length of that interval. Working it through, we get 1.7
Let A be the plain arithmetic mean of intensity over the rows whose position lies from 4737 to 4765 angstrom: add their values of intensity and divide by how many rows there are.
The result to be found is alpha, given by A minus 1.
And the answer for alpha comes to 11.8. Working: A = 12.8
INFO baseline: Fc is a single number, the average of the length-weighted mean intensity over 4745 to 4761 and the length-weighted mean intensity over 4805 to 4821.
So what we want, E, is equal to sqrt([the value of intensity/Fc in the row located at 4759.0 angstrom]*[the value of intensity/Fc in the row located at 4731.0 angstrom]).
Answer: 0.944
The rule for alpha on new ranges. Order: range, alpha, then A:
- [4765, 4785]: 12.7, 13.7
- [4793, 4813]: 13.8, 14.8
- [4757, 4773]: 13.2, 14.2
